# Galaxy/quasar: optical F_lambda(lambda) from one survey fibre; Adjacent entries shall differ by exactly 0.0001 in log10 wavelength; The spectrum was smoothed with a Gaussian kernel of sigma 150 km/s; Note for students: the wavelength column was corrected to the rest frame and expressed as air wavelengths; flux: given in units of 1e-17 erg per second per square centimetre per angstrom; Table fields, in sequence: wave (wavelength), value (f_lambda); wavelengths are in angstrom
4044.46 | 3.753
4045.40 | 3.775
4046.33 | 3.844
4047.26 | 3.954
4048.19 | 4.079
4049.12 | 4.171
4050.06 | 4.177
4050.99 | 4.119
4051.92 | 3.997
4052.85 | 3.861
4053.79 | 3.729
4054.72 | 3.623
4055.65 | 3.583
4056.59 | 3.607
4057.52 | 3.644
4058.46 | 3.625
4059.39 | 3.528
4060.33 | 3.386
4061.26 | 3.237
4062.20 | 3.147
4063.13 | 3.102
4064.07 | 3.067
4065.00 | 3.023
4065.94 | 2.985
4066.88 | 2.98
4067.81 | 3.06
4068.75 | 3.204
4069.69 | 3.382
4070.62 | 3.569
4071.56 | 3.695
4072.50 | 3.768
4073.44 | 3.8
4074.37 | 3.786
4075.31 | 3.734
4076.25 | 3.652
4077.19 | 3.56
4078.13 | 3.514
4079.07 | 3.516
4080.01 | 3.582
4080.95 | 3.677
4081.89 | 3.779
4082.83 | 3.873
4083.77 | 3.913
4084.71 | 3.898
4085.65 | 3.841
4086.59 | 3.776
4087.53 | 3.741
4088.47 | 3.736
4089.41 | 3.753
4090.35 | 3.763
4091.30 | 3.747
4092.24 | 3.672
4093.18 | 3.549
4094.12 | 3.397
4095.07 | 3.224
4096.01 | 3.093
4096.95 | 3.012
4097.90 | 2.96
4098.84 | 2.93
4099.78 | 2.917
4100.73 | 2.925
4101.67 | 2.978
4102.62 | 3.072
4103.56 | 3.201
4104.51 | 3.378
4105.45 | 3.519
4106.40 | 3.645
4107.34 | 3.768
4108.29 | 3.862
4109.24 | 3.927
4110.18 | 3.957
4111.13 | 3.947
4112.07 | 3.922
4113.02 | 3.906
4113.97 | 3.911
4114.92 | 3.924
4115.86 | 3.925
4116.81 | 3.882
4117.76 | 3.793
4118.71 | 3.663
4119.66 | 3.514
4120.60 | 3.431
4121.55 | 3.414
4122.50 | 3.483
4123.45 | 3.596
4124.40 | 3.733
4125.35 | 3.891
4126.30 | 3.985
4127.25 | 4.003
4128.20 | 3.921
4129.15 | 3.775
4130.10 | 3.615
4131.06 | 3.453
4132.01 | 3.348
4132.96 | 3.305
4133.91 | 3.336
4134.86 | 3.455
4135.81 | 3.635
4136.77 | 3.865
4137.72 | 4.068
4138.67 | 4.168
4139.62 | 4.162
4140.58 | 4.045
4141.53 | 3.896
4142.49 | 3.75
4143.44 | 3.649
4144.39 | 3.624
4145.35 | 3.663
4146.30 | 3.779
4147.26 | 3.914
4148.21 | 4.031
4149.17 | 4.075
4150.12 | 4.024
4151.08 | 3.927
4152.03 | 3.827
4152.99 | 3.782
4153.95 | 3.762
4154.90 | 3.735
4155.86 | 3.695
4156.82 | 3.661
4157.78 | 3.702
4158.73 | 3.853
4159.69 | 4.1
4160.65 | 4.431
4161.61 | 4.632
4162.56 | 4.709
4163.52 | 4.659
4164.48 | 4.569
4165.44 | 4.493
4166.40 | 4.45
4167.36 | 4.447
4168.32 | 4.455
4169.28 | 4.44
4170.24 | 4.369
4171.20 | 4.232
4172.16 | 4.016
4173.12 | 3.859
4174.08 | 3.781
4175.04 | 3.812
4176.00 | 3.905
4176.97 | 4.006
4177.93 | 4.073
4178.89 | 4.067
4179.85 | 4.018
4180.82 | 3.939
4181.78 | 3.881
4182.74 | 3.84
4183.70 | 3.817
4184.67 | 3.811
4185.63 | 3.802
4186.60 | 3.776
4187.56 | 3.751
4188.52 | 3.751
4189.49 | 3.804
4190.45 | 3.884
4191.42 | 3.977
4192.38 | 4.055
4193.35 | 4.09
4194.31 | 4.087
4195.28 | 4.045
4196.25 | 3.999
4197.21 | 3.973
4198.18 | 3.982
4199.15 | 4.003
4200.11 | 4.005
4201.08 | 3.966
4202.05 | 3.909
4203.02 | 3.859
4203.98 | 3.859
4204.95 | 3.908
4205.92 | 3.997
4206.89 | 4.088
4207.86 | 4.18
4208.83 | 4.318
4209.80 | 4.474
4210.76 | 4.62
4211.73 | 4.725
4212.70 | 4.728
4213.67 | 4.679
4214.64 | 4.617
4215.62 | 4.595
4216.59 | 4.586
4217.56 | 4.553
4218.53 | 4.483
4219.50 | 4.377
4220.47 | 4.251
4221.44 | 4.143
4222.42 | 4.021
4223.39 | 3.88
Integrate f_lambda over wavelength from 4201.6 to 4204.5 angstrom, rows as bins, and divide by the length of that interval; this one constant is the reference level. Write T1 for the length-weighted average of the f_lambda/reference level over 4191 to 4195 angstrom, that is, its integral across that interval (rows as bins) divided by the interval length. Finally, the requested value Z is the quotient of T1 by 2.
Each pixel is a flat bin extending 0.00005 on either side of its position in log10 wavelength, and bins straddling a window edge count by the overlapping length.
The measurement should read 0.52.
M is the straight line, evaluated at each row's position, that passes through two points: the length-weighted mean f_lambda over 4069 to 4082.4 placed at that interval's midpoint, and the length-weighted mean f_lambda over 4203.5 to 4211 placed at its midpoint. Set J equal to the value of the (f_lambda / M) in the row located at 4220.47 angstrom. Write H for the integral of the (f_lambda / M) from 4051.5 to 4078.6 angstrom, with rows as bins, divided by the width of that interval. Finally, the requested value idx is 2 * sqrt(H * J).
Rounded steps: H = 0.97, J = 1.01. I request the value 1.97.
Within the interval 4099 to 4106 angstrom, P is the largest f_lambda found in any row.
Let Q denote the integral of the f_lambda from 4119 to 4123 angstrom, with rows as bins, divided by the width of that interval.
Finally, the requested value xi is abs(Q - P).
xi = 0.04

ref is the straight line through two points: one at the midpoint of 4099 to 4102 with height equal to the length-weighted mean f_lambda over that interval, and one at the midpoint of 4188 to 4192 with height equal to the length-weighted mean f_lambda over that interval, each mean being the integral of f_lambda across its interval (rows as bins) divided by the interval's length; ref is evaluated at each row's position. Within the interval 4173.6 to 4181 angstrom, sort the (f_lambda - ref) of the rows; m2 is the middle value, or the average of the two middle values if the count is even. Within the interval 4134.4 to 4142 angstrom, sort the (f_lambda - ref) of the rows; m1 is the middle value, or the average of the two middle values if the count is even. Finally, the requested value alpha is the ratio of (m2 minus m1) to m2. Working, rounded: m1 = 0.6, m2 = 0.22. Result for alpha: -1.8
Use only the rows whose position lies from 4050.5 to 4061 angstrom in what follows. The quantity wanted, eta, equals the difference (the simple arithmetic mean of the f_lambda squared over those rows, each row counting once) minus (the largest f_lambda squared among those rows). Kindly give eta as -3.2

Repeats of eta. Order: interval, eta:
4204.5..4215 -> -3.0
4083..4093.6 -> -1.1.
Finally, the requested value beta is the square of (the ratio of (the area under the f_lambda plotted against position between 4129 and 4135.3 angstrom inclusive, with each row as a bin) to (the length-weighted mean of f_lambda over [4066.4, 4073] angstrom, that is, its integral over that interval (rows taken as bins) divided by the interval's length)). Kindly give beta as 41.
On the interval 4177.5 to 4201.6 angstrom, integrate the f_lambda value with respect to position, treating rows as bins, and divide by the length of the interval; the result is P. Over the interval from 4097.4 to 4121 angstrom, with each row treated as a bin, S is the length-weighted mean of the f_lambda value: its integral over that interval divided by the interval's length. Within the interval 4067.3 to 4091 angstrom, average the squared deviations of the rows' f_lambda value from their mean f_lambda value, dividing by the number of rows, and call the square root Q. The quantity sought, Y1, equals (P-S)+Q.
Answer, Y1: 0.583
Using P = 3.9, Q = 0.20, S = 3.55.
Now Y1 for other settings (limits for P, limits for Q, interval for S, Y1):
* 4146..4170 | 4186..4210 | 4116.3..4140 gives 0.596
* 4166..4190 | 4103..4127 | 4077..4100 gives 0.680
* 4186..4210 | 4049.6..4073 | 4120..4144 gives 0.613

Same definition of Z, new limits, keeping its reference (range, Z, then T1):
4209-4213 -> 0.59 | 1.19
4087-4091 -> 0.48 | 0.97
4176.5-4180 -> 0.52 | 1.04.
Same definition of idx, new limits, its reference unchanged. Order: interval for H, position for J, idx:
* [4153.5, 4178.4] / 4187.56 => 1.95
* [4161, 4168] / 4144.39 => 2.06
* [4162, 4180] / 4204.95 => 1.99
